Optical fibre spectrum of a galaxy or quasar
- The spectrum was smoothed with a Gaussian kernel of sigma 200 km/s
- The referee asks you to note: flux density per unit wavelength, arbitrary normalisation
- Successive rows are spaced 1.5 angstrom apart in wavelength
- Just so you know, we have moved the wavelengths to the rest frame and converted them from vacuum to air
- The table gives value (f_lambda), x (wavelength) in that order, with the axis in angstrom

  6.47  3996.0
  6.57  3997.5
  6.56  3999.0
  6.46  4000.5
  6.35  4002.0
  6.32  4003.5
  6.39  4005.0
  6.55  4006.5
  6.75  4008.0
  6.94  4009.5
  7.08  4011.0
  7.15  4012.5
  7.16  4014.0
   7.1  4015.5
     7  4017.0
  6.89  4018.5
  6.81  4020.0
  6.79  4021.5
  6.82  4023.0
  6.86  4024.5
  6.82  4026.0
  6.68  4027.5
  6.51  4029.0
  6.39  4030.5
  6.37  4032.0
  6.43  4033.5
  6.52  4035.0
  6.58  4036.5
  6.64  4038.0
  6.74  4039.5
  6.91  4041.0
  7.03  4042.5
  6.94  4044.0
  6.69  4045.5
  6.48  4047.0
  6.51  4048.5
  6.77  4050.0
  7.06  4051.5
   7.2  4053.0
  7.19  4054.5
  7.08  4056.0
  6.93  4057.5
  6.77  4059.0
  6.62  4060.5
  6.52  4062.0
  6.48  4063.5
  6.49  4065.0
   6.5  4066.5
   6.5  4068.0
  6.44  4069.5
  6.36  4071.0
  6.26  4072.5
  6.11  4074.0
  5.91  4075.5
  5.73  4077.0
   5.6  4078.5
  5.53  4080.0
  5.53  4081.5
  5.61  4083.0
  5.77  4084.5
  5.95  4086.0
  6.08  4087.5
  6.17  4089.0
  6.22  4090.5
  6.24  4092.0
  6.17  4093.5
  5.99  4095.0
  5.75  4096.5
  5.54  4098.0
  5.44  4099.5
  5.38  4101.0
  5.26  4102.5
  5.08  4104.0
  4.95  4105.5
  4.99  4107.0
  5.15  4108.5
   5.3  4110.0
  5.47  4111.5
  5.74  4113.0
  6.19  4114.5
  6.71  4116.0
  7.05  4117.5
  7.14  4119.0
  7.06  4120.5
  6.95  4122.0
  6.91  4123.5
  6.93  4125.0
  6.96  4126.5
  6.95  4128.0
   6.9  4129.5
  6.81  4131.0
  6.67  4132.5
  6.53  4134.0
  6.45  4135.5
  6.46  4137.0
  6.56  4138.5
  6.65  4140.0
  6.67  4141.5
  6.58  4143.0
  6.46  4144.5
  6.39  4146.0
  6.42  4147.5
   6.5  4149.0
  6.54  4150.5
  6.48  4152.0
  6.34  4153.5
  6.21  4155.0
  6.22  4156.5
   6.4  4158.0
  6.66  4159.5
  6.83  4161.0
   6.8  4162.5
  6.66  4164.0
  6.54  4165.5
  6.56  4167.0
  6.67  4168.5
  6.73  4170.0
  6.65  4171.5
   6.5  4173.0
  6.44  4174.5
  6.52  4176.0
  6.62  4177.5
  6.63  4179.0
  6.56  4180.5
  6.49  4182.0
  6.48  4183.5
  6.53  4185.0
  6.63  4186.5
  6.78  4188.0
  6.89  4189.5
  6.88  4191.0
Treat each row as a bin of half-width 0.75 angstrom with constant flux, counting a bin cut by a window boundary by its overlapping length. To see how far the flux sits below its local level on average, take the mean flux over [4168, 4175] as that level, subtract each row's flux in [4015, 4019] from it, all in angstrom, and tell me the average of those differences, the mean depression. -0.40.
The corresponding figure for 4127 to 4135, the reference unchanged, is -0.17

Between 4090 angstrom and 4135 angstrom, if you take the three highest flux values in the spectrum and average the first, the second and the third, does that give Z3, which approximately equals 7.08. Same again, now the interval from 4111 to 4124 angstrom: 7.08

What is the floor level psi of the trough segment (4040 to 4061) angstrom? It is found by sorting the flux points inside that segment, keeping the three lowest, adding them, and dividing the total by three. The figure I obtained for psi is 6.5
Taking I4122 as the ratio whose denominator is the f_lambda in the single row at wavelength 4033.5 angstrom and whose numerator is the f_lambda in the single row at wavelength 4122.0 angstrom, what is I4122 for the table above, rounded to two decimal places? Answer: 1.08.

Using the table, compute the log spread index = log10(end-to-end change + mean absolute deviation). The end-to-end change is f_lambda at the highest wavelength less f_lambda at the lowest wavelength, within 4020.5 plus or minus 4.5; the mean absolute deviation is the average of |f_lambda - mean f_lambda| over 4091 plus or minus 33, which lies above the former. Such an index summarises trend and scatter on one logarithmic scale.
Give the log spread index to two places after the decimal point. -0.44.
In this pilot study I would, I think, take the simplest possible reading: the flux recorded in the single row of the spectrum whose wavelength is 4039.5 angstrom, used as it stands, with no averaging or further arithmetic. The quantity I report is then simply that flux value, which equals 6.74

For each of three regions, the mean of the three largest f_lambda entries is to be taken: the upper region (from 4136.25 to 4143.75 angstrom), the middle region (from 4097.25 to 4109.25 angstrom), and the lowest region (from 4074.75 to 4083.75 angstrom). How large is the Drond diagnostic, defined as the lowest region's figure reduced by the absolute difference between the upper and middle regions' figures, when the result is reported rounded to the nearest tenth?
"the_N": 4.6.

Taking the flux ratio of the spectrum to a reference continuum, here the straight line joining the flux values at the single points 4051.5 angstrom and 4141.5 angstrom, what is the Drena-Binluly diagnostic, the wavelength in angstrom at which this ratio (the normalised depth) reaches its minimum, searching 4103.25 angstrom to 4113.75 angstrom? 4105.5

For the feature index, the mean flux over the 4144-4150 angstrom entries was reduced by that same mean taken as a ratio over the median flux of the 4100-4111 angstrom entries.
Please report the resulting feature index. 5.19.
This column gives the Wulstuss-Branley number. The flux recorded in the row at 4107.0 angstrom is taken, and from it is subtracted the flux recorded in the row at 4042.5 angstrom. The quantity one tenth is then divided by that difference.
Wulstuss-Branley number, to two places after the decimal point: -0.05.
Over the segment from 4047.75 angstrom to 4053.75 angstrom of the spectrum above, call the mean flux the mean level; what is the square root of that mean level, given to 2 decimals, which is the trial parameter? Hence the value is 2.62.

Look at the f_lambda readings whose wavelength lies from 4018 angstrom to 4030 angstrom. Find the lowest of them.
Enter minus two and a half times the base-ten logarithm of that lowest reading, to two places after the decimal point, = -2.03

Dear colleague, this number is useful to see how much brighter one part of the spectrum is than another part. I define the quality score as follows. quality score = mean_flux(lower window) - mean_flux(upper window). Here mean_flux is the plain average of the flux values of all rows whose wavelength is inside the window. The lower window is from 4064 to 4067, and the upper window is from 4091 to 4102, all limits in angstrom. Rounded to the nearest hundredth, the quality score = 0.71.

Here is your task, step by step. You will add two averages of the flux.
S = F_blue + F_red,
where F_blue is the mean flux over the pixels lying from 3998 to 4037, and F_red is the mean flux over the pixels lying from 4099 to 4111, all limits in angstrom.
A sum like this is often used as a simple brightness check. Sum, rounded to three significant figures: 11.9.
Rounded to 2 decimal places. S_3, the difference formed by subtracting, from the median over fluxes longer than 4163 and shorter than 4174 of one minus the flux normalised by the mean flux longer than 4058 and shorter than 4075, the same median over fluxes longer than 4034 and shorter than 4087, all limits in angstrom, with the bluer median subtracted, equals -0.02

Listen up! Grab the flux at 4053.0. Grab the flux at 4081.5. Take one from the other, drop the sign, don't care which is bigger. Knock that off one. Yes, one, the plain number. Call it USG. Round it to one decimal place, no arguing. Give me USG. -0.7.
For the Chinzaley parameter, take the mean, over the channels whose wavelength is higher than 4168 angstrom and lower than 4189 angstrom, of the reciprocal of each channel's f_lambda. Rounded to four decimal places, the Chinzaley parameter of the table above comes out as 0.1518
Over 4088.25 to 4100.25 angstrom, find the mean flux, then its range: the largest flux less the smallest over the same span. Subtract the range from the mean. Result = 5.1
